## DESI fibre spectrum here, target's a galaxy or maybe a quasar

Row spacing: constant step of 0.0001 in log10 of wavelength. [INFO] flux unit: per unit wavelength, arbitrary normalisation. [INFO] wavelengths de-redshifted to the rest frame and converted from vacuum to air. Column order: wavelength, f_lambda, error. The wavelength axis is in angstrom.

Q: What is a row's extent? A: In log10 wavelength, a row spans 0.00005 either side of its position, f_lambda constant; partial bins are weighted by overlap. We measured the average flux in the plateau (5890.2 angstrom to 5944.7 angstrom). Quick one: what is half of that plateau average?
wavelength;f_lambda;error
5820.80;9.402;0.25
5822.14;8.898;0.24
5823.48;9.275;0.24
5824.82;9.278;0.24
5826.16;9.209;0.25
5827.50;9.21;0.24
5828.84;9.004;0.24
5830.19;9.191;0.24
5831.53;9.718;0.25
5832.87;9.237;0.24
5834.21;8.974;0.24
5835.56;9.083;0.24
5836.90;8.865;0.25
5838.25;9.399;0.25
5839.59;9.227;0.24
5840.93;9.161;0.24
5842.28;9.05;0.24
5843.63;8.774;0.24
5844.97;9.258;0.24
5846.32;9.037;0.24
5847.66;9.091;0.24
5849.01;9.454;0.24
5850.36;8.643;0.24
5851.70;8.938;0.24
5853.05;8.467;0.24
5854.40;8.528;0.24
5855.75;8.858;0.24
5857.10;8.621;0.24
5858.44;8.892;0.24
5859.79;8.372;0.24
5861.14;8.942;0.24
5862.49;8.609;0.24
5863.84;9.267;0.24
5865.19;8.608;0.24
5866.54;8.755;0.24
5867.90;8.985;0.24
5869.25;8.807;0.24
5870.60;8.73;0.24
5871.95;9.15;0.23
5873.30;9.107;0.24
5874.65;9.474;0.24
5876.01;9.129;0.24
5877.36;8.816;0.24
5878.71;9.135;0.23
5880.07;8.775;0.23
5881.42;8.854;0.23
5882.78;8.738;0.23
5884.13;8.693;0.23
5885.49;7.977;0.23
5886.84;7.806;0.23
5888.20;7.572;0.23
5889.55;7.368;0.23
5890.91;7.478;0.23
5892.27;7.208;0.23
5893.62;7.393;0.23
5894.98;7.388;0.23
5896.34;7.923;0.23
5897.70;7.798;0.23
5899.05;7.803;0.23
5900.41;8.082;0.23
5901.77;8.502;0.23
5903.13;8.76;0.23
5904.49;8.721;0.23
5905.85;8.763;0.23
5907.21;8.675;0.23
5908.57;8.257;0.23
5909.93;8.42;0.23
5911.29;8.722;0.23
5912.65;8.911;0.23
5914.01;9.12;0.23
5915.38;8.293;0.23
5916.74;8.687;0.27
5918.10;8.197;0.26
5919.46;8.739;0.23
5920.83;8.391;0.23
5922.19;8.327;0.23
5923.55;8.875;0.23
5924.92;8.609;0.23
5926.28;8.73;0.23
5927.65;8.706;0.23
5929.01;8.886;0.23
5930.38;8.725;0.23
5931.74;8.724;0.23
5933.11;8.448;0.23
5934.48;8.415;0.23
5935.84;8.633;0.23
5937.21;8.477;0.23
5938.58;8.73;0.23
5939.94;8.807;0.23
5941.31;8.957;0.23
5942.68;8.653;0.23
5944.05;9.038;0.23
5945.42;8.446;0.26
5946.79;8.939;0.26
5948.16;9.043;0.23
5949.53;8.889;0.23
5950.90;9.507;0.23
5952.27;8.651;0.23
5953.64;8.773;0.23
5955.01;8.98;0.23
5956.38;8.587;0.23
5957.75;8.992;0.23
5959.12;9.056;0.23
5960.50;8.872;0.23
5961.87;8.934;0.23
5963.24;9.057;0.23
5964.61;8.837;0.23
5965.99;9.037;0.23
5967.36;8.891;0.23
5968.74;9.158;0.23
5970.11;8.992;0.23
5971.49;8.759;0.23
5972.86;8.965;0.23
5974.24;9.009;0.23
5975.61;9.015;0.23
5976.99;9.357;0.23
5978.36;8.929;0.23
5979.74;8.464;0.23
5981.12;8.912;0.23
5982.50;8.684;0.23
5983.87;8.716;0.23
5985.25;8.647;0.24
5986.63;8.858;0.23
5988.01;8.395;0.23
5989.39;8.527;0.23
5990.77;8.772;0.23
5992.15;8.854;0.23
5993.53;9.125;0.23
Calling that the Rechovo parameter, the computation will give 4.22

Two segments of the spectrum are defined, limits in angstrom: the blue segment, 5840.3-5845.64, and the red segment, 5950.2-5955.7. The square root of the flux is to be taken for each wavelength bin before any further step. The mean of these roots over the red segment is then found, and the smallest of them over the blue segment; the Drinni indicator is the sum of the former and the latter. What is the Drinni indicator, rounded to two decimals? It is 5.96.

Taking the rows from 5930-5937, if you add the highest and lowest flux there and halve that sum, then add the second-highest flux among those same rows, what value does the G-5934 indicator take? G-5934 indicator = 17.3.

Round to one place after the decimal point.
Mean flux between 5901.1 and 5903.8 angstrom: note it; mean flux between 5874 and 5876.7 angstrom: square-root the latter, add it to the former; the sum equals 11.7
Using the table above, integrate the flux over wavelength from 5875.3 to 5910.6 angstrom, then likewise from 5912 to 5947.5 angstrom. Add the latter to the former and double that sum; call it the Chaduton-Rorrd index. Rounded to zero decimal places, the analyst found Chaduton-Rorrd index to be 1197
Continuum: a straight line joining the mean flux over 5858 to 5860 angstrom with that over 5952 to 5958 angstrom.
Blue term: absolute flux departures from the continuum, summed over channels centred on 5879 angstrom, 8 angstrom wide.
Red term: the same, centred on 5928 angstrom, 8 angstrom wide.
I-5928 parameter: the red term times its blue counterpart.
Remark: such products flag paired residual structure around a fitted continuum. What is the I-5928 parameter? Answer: 0.6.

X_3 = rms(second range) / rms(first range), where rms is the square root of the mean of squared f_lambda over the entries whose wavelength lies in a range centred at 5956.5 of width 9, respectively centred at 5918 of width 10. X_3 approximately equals 1.036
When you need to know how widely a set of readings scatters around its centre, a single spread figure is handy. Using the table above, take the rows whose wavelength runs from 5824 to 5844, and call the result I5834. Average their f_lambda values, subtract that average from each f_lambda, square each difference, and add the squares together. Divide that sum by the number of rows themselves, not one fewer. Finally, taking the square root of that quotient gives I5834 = 0.22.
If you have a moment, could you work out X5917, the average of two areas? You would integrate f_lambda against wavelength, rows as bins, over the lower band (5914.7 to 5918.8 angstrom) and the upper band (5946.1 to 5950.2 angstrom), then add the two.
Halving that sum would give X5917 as 35.6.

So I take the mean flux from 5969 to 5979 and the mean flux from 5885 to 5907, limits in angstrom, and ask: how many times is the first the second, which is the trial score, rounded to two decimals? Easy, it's 1.14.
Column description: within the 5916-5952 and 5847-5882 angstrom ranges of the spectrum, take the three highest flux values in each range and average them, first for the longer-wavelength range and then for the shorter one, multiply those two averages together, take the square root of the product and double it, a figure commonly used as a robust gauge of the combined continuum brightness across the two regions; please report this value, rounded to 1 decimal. 18.6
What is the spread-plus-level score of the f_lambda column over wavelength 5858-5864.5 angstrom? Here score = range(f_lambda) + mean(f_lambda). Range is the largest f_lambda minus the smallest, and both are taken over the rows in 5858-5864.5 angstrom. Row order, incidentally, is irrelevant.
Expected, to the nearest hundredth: 9.71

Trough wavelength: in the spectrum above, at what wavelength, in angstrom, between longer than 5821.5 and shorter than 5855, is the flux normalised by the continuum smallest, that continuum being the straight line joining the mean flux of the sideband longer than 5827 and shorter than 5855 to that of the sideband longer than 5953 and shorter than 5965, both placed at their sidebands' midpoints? 5853.05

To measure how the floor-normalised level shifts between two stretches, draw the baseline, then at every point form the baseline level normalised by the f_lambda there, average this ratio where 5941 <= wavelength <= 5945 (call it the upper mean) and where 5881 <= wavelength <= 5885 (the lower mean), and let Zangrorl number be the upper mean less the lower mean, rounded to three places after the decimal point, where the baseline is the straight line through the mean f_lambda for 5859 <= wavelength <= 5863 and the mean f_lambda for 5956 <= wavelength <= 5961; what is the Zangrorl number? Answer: 0.003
